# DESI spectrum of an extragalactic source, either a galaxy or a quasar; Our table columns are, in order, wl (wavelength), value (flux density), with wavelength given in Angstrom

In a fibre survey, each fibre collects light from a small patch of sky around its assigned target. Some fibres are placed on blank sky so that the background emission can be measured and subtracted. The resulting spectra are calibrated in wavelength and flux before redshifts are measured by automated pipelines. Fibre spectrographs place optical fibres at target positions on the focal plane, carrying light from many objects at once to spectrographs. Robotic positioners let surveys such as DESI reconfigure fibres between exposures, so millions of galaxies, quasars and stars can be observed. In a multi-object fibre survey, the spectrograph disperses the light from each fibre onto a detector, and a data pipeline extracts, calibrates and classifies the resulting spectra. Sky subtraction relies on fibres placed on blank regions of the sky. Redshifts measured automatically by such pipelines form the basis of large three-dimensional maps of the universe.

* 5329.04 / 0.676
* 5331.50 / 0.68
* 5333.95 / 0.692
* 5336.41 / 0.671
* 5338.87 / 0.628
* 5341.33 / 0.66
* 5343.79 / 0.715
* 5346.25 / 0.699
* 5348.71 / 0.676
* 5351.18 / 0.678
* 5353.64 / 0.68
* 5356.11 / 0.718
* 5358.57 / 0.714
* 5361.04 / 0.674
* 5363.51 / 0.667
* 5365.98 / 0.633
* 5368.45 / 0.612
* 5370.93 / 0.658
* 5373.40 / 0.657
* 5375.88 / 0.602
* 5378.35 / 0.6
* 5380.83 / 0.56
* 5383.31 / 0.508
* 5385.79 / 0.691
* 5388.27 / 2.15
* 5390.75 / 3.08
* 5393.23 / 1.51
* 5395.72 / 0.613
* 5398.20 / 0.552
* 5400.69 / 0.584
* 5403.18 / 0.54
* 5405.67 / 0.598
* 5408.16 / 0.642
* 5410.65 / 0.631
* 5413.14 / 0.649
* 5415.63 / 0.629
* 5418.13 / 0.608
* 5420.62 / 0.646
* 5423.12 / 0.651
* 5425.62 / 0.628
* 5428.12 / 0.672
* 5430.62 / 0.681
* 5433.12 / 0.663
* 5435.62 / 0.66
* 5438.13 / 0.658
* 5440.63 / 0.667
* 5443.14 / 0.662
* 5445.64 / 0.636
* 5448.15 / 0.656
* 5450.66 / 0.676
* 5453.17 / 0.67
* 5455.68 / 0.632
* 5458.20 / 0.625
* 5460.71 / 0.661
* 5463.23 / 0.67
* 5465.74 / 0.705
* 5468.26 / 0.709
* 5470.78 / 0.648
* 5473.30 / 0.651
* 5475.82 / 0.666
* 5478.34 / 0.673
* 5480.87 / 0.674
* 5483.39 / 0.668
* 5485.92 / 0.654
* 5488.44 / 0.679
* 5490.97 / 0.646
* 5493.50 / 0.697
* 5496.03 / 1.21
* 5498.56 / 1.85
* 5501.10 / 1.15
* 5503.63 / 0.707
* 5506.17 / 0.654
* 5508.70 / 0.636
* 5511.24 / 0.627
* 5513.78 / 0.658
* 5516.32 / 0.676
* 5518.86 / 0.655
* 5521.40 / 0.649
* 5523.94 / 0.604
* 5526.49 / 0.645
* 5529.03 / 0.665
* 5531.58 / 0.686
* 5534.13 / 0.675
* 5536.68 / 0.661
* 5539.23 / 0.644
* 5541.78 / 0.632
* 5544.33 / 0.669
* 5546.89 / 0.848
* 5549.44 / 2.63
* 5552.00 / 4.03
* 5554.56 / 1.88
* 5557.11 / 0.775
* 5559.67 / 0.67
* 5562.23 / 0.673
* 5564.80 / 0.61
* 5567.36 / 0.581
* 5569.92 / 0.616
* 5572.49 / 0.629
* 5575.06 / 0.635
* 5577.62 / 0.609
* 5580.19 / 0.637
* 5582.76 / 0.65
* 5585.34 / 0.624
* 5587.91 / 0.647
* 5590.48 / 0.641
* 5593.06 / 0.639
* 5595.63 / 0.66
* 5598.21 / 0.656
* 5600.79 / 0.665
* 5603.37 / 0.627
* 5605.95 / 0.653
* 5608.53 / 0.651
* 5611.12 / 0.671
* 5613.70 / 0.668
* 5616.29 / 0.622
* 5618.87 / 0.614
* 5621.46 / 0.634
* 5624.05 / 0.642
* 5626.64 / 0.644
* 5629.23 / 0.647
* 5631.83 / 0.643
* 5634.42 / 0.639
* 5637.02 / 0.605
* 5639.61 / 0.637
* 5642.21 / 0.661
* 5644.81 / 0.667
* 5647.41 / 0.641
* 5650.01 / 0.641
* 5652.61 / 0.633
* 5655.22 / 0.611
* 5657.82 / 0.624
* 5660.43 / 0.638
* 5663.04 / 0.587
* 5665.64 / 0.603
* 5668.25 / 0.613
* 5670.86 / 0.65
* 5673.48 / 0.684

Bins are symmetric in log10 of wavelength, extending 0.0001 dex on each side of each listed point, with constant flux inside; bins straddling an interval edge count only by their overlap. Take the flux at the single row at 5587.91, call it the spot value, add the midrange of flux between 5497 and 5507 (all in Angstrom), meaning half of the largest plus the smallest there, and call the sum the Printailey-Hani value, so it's 1.9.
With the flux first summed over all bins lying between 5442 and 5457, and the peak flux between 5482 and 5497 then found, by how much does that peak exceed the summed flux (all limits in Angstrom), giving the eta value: -2.72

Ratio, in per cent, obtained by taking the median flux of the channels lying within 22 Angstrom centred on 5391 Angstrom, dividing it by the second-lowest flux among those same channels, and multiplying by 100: 111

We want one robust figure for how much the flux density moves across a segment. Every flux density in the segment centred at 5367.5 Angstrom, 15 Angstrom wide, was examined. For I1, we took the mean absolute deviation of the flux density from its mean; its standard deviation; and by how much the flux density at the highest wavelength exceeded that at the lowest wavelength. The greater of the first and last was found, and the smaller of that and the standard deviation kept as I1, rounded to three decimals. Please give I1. 0.018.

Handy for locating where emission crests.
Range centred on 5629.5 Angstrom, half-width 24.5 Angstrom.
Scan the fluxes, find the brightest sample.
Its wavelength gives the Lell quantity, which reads 5611.12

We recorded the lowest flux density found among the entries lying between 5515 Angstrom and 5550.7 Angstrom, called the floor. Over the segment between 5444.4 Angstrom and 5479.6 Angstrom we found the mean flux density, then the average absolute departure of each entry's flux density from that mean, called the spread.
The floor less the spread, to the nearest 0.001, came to 0.585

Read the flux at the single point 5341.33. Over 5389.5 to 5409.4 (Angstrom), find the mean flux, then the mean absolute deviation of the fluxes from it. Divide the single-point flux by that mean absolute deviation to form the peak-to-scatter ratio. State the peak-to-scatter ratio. 1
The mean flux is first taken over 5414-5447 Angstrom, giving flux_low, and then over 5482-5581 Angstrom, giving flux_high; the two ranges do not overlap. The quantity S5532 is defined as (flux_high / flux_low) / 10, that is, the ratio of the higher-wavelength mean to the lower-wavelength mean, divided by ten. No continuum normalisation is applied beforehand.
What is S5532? 0.14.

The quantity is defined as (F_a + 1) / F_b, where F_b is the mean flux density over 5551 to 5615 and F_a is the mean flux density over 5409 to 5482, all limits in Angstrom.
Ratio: 2.0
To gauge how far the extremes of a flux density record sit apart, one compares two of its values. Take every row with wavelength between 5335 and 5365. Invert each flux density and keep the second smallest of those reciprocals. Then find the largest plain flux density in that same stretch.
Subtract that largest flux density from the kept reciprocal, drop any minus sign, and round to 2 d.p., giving 0.68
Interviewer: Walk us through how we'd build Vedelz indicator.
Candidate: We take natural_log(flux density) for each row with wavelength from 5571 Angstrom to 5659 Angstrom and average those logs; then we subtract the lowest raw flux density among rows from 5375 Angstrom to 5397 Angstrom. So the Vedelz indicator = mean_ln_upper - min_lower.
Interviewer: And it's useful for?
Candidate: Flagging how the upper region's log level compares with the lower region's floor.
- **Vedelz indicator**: -0.95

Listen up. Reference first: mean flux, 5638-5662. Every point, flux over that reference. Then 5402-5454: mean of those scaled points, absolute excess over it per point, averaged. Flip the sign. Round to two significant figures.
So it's -0.036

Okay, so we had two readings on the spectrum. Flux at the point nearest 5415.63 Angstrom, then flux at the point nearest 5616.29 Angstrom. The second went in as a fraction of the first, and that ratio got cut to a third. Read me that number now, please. 0.33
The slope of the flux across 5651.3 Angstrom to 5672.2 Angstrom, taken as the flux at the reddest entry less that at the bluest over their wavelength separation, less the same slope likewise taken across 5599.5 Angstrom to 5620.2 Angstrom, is 0.0038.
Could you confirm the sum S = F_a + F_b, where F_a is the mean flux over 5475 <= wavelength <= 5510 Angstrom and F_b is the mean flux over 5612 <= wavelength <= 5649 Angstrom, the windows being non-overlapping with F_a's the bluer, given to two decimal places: 1.47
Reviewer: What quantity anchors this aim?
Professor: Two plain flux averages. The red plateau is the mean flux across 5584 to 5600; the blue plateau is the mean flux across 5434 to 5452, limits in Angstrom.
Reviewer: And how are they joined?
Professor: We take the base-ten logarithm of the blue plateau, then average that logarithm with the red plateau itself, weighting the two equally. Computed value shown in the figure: 0.23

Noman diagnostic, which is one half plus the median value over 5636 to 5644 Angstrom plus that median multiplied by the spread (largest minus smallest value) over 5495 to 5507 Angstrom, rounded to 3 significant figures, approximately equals 1.90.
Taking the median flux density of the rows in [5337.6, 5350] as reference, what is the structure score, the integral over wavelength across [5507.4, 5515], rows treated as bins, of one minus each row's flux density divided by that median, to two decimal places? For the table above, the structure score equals 0.40 Angstrom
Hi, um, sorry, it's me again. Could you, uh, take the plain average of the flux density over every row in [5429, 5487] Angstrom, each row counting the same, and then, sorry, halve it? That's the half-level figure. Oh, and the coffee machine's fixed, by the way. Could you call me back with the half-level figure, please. 0.332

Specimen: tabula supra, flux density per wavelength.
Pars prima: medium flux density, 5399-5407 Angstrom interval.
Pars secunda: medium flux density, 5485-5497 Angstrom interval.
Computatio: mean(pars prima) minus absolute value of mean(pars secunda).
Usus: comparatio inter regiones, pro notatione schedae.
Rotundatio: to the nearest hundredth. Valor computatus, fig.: -0.20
